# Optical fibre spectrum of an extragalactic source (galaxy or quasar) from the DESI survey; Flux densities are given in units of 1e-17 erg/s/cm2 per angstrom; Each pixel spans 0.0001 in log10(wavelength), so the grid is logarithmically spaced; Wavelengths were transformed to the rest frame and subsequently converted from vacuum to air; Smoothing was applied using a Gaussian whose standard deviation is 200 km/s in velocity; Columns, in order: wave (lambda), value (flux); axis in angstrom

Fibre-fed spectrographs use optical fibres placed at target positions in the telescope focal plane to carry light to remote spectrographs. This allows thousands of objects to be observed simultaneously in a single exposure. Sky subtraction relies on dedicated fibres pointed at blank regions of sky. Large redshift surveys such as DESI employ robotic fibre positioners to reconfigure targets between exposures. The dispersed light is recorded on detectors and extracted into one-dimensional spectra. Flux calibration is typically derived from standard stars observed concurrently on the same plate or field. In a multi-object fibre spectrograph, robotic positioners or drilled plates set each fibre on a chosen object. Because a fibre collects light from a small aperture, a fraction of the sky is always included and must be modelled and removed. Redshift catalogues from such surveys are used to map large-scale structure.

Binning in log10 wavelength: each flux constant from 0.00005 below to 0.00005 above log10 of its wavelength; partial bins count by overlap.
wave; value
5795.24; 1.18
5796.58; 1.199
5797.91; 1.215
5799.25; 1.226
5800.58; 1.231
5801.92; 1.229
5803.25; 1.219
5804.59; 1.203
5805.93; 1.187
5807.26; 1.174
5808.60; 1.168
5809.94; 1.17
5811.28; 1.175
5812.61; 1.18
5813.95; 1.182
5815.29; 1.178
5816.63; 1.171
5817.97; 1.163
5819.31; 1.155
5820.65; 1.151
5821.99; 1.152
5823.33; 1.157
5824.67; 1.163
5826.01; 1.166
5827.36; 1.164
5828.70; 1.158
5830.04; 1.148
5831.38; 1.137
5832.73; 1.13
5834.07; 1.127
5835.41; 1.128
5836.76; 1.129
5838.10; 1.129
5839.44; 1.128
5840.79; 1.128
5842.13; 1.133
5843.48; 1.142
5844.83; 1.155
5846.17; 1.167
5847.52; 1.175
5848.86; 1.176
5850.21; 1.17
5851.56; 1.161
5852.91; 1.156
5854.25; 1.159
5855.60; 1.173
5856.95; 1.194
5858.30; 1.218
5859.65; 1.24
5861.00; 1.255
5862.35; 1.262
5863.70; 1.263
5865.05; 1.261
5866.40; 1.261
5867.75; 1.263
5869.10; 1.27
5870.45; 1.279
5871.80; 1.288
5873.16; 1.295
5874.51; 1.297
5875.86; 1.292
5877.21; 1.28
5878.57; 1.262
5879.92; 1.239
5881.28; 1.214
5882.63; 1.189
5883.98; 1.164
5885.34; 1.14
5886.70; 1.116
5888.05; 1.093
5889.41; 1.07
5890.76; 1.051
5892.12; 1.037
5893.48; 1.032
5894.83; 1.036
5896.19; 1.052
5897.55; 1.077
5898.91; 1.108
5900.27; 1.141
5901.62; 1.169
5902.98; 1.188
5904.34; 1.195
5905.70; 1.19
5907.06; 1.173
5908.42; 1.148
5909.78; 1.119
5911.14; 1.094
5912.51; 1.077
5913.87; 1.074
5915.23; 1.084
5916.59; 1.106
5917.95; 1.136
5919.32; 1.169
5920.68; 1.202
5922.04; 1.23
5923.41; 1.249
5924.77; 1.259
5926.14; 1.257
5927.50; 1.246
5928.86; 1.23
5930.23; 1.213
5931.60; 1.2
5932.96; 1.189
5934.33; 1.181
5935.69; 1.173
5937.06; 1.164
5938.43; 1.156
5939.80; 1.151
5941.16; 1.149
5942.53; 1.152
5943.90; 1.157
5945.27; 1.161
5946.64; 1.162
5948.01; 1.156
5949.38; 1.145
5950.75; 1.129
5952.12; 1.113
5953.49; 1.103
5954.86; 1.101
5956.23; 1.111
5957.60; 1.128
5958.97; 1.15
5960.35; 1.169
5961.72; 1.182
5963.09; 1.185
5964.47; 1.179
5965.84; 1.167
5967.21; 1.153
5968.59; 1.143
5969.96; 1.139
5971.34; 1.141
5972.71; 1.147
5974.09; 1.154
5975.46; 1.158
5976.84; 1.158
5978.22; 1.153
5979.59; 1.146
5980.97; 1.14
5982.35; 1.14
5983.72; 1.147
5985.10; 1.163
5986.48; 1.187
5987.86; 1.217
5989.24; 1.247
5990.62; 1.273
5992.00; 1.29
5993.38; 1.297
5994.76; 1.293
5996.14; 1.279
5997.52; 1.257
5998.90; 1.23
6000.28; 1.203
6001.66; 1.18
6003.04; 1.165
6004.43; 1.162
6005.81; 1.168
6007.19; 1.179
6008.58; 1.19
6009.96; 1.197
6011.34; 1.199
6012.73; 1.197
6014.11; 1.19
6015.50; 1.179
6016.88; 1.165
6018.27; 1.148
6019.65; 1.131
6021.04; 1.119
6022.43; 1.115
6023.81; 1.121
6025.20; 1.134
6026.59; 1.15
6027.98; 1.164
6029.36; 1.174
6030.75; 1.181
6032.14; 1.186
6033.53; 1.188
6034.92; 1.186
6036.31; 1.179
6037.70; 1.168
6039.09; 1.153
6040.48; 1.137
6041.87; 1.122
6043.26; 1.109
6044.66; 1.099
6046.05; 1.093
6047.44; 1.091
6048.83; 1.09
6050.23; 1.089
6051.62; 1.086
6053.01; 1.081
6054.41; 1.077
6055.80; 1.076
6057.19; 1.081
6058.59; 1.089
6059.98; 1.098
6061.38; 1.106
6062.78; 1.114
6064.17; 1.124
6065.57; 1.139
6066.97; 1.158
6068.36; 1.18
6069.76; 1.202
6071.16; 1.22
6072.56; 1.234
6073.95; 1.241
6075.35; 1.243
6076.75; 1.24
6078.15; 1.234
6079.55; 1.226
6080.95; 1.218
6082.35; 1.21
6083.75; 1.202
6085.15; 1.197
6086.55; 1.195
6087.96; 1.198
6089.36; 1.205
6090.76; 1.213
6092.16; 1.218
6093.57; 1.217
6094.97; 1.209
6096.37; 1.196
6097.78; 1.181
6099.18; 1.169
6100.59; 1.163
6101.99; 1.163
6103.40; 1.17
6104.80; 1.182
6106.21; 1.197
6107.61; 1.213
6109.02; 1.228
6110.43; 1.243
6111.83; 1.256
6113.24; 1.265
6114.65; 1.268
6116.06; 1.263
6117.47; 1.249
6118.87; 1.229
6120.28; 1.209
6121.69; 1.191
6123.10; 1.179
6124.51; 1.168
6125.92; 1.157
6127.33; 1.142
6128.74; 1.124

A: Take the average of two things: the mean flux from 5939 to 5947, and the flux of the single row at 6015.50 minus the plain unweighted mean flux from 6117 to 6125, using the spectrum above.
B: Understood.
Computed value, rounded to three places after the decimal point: 0.565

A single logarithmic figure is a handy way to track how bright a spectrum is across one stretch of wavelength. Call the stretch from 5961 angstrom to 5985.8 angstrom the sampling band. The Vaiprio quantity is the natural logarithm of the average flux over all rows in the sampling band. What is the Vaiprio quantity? 0.144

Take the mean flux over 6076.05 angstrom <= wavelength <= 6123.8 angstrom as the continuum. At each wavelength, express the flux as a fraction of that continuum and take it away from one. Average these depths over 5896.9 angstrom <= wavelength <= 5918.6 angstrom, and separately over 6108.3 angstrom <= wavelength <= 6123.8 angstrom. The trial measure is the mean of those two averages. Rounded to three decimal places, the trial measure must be 0.024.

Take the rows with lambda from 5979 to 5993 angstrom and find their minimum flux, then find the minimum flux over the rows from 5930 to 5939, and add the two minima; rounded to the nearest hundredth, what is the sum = 2.30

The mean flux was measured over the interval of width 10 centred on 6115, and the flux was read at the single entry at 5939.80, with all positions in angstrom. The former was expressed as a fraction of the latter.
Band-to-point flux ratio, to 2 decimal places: 1.09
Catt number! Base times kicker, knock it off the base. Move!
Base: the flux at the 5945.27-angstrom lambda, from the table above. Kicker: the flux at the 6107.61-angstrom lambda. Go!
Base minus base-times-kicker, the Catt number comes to -0.25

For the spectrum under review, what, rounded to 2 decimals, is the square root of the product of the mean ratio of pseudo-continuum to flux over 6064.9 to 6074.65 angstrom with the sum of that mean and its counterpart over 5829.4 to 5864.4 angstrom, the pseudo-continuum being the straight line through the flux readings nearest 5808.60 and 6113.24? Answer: 1.47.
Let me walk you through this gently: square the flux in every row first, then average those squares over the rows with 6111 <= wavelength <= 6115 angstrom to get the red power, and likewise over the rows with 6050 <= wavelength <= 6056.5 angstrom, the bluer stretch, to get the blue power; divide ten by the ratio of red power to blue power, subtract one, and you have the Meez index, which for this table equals 6.3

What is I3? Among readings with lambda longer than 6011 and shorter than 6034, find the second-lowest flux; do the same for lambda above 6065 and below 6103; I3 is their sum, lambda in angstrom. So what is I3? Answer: 2.28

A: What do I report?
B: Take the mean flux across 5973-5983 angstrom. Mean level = 1.15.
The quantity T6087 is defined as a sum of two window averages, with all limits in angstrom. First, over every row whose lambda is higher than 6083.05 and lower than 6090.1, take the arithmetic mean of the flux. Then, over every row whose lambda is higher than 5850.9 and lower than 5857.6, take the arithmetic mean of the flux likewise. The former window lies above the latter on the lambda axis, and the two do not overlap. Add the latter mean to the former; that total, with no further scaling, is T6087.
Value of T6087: 2.37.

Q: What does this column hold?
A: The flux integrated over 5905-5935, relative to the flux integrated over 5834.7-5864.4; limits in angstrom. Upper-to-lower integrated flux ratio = 1.01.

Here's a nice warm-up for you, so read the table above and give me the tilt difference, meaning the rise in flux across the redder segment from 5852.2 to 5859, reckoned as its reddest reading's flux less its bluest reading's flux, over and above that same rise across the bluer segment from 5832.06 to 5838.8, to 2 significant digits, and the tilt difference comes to 0.063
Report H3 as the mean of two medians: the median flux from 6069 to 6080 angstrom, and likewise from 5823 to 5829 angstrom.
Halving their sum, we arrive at 1.20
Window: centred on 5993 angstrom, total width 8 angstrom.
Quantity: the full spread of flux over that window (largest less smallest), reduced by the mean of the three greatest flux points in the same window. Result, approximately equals -1.24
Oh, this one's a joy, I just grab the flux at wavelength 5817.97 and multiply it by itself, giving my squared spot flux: 1.35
